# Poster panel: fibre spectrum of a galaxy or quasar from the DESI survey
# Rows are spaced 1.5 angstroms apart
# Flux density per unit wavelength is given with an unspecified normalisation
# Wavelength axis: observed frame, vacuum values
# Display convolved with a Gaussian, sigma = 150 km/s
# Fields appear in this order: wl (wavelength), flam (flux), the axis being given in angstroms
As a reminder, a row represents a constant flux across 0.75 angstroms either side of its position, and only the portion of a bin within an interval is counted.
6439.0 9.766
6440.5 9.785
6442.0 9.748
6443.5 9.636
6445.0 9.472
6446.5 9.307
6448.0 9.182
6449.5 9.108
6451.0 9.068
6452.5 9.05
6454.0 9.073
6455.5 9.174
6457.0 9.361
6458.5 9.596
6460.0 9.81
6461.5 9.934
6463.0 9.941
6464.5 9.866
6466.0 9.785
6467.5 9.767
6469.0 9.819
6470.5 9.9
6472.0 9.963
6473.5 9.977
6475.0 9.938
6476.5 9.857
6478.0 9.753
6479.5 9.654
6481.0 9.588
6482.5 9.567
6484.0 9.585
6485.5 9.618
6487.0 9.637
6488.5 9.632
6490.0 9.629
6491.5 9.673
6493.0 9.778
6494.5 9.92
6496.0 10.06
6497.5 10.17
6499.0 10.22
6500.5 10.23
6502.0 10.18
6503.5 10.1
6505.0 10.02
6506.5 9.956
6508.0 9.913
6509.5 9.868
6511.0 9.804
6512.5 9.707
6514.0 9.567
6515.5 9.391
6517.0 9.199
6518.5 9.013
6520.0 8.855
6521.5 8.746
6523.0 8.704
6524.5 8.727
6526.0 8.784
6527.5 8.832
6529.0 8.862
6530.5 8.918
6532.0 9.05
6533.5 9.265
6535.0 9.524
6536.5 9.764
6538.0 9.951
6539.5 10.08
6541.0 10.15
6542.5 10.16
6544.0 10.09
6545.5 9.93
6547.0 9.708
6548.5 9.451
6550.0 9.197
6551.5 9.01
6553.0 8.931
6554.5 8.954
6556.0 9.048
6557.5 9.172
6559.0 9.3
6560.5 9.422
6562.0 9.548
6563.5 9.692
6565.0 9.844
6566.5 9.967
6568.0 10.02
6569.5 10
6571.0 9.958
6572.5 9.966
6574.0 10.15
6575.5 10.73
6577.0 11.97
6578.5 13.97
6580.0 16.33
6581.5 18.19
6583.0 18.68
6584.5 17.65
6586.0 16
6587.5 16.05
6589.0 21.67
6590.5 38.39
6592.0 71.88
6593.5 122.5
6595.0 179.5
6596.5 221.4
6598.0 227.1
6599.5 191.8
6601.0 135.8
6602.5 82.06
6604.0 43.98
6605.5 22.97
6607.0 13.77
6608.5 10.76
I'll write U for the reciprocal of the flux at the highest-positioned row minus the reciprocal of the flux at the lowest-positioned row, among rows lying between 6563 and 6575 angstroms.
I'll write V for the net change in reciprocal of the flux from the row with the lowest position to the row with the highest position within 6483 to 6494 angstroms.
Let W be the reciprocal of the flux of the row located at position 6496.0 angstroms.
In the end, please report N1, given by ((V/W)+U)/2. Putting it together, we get -0.013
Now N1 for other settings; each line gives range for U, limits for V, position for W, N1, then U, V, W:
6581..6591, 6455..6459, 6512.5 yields -0.038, -0.0289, -0.0048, 0.103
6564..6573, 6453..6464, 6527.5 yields -0.043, -0.0012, -0.0096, 0.113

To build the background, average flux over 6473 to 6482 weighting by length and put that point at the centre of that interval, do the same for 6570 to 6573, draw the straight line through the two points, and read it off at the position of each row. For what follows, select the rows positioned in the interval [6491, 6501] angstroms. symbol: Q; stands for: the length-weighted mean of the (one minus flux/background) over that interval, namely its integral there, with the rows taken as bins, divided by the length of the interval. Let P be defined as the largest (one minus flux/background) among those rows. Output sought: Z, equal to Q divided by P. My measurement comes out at -1.4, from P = 0.01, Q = -0.02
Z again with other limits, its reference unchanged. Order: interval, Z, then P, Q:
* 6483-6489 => 0.9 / 0.02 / 0.02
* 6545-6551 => 0.5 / 0.07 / 0.04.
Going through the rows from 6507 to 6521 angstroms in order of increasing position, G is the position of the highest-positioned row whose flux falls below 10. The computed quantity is 6520.0 angstroms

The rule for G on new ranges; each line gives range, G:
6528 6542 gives 6538.0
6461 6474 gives 6473.5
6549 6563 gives 6562.0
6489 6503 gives 6494.5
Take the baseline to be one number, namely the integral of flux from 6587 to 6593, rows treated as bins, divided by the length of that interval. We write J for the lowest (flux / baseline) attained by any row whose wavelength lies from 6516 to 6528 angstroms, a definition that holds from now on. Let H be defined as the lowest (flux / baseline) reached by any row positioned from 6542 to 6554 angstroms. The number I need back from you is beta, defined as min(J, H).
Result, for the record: 0.210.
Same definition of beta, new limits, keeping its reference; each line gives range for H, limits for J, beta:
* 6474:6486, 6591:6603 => 0.231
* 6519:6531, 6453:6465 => 0.210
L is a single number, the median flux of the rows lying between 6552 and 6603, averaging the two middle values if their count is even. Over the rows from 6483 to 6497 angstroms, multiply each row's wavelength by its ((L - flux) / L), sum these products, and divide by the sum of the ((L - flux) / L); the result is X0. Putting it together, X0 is 6489.8 angstroms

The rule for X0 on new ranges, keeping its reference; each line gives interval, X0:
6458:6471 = 6464.5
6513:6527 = 6520.3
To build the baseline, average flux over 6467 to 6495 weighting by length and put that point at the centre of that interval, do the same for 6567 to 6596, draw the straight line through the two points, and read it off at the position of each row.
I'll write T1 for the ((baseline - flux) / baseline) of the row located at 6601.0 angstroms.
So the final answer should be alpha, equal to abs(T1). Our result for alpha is 2.48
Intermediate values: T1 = -2.5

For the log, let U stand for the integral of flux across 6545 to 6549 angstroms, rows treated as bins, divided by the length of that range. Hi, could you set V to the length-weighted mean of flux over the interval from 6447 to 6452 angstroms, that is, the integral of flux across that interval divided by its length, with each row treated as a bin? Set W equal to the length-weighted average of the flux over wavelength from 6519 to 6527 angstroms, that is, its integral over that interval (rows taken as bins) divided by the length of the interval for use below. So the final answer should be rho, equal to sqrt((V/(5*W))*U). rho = 1.42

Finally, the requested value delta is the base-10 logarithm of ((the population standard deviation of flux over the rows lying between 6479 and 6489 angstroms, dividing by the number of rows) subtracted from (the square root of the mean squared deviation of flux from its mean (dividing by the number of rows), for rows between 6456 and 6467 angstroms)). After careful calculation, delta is -0.78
